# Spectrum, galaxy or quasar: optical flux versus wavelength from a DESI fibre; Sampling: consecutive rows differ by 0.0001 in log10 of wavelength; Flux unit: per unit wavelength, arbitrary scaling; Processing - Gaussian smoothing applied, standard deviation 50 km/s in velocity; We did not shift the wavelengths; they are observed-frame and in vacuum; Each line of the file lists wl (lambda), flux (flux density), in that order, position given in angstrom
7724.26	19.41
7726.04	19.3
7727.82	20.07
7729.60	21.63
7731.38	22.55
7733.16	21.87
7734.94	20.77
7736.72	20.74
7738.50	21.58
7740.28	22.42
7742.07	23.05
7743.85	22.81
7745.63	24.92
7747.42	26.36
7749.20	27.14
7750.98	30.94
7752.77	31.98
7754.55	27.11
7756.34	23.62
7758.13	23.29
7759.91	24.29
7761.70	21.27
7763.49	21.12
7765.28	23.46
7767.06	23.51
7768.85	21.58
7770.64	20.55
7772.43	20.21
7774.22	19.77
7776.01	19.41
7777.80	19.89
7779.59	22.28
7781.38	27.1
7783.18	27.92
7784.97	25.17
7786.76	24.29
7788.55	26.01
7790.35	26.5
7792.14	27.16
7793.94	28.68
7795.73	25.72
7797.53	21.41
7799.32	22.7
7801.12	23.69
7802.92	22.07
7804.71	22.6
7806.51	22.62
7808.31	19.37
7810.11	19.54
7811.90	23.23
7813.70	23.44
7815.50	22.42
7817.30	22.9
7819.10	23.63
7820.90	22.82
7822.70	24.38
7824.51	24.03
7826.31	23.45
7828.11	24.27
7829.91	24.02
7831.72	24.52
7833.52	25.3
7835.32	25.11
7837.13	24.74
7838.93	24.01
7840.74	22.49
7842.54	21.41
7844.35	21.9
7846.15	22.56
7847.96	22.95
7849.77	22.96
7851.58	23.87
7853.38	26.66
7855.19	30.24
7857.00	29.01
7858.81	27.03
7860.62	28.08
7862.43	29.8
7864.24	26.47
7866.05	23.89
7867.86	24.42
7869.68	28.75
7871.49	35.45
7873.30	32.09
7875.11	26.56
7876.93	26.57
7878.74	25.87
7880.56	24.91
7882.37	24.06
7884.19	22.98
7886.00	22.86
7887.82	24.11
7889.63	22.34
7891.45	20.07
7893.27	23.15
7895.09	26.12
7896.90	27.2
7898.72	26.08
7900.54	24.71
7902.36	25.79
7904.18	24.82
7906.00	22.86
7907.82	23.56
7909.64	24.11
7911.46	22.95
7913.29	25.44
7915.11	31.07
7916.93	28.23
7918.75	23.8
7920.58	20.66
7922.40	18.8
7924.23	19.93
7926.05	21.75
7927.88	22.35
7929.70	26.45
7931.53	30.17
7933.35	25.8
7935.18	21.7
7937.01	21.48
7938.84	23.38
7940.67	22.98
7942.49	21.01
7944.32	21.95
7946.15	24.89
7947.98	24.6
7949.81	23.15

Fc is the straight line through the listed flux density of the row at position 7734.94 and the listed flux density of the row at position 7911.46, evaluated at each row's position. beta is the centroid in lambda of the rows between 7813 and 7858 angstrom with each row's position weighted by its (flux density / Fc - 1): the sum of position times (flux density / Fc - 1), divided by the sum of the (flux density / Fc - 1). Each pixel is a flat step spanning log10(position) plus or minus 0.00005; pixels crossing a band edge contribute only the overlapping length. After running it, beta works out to 7839.3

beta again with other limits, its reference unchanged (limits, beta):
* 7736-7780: 7750.0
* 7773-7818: 7792.0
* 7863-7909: 7879.4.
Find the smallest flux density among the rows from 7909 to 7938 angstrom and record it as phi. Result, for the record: 18.8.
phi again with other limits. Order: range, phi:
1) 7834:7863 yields 21.41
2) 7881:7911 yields 20.07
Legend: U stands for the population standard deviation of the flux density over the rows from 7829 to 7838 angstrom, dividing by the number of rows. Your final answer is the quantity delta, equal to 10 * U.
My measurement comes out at 5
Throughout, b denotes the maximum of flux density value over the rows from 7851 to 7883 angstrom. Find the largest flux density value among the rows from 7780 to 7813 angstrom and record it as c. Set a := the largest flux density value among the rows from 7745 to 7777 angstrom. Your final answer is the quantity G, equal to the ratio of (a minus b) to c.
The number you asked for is -0.12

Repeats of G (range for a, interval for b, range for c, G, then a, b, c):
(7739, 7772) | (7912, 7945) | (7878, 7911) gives 0.03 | 31.98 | 31.07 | 27.2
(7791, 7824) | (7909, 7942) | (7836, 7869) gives -0.08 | 28.68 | 31.07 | 30.24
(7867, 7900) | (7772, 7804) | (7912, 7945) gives 0.22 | 35.45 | 28.68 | 31.07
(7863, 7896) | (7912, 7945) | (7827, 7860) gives 0.14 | 35.45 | 31.07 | 30.24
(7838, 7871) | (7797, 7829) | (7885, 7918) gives 0.19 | 30.24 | 24.38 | 31.07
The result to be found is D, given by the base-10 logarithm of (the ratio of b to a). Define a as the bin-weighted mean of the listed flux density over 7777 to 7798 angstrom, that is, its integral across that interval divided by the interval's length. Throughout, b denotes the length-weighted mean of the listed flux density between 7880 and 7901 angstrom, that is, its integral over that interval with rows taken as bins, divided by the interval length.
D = -0.022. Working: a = 25.3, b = 24.0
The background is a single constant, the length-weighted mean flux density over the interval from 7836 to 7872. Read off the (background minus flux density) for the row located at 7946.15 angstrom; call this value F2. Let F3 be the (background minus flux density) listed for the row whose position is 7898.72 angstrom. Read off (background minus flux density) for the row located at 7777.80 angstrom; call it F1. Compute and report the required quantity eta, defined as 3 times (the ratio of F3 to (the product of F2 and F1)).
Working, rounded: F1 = 5.8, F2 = 0.8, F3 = -0.4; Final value -0.2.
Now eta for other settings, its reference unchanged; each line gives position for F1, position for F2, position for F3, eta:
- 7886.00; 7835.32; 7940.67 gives 4.7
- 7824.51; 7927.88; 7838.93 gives 0.9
